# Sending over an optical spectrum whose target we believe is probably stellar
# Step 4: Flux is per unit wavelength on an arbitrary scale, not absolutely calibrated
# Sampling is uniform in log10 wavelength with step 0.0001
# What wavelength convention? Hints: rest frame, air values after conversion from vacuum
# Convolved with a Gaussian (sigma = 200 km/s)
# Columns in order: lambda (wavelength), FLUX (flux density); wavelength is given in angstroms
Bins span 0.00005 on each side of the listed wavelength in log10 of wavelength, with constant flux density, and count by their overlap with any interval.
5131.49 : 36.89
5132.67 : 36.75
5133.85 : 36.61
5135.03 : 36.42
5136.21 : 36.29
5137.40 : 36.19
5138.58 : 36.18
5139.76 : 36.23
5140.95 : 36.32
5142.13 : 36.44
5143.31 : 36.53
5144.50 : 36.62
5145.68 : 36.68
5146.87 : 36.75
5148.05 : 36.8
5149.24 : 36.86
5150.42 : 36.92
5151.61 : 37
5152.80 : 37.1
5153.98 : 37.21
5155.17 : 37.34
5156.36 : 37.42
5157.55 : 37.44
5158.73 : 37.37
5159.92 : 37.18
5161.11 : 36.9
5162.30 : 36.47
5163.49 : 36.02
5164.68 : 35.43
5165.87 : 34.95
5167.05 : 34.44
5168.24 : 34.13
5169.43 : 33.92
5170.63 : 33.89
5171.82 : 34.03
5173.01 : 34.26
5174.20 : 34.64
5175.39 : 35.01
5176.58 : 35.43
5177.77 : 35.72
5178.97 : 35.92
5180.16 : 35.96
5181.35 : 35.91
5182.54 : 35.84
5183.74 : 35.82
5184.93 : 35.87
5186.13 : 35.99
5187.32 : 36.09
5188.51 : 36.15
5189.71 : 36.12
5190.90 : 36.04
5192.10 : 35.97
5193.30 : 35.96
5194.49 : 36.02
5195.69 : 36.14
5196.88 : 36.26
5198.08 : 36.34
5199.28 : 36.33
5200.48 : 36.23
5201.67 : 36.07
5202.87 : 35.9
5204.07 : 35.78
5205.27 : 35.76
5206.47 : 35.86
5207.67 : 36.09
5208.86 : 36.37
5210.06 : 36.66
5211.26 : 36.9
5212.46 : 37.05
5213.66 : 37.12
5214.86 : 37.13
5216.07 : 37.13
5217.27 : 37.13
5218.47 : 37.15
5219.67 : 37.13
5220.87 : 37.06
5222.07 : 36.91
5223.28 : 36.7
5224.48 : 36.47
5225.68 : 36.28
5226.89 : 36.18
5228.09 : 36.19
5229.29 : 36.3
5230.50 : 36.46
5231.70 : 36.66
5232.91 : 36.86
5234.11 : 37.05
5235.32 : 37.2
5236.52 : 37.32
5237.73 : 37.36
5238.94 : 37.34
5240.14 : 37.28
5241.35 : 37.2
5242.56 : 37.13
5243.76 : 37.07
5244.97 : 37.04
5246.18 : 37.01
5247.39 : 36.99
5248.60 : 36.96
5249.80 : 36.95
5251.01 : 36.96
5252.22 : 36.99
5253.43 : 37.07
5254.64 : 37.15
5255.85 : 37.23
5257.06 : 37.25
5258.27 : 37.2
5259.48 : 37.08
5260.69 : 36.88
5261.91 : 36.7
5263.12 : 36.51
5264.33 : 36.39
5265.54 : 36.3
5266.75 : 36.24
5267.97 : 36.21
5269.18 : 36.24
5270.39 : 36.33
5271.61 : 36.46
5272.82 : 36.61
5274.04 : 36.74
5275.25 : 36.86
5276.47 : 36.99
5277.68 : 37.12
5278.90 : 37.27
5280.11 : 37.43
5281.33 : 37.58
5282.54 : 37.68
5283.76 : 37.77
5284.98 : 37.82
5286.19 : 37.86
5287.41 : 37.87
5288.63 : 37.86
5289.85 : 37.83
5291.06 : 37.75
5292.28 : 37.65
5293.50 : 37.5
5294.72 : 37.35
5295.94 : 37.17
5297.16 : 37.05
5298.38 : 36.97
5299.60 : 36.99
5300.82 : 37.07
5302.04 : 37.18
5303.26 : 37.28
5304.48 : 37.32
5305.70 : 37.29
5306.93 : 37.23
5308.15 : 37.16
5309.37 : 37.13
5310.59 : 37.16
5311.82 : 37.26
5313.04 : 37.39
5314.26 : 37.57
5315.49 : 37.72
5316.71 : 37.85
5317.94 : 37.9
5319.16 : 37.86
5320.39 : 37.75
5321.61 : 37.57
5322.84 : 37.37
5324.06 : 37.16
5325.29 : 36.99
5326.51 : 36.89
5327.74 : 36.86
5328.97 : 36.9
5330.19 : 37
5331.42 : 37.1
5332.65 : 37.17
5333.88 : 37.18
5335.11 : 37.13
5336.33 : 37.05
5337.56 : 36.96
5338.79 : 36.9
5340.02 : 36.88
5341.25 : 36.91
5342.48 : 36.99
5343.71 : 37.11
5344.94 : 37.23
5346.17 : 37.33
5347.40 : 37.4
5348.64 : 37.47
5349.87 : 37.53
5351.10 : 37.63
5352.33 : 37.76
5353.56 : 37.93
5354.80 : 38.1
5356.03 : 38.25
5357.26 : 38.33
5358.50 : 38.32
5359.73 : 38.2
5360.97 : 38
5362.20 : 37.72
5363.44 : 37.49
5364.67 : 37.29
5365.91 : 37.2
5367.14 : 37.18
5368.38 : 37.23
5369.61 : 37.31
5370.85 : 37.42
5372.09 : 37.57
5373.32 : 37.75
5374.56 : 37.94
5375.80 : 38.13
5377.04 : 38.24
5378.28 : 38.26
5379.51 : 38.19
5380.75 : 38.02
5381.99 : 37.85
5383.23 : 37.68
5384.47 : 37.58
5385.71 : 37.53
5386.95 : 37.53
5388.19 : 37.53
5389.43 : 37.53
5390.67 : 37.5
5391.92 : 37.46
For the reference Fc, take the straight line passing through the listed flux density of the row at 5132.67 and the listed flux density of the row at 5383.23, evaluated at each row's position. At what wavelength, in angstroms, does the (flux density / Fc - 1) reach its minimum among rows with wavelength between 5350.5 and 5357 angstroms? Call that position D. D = 5351.10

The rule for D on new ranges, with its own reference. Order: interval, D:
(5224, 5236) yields 5226.89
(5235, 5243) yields 5242.56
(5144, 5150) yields 5144.50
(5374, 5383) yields 5381.99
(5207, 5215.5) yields 5207.67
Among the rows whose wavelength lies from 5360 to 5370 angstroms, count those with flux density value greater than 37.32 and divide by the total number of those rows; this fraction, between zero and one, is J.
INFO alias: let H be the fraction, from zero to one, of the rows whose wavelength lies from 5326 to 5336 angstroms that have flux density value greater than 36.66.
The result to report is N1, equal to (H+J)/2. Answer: 0.69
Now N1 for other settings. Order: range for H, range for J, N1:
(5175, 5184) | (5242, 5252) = 0.00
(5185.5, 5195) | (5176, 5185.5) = 0.00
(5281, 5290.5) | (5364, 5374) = 0.69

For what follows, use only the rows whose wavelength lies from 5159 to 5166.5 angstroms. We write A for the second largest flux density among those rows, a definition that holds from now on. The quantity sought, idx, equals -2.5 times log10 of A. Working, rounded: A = 36.9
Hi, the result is -3.92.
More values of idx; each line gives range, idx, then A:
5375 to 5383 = -3.96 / 38.24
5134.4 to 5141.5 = -3.90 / 36.32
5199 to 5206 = -3.90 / 36.23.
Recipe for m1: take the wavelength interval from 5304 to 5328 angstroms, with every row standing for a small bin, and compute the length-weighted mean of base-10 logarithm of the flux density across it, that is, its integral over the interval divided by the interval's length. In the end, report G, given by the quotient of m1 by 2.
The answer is 0.7862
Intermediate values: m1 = 1.57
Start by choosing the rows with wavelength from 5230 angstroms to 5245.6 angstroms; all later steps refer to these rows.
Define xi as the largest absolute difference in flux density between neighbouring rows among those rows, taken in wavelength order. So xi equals 0.200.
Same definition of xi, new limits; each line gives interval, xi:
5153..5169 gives 0.590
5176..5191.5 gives 0.290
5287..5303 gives 0.180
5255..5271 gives 0.200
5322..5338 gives 0.210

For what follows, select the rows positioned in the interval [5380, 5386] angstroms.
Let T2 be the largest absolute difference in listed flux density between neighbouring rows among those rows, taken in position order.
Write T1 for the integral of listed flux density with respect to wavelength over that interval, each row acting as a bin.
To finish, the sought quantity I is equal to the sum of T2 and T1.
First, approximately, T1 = 226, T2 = 0.170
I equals 227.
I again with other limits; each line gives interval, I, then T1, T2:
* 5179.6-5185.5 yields 212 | 212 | 0.070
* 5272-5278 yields 221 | 221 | 0.130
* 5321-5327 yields 224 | 223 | 0.210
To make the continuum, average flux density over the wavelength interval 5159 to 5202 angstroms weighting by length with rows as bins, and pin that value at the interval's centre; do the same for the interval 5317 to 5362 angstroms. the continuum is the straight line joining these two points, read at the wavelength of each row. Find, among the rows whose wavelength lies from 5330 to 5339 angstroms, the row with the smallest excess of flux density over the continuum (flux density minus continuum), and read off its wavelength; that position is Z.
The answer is 5338.79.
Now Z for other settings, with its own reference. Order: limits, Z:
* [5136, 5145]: 5138.58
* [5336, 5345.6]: 5340.02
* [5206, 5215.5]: 5206.47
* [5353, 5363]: 5362.20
